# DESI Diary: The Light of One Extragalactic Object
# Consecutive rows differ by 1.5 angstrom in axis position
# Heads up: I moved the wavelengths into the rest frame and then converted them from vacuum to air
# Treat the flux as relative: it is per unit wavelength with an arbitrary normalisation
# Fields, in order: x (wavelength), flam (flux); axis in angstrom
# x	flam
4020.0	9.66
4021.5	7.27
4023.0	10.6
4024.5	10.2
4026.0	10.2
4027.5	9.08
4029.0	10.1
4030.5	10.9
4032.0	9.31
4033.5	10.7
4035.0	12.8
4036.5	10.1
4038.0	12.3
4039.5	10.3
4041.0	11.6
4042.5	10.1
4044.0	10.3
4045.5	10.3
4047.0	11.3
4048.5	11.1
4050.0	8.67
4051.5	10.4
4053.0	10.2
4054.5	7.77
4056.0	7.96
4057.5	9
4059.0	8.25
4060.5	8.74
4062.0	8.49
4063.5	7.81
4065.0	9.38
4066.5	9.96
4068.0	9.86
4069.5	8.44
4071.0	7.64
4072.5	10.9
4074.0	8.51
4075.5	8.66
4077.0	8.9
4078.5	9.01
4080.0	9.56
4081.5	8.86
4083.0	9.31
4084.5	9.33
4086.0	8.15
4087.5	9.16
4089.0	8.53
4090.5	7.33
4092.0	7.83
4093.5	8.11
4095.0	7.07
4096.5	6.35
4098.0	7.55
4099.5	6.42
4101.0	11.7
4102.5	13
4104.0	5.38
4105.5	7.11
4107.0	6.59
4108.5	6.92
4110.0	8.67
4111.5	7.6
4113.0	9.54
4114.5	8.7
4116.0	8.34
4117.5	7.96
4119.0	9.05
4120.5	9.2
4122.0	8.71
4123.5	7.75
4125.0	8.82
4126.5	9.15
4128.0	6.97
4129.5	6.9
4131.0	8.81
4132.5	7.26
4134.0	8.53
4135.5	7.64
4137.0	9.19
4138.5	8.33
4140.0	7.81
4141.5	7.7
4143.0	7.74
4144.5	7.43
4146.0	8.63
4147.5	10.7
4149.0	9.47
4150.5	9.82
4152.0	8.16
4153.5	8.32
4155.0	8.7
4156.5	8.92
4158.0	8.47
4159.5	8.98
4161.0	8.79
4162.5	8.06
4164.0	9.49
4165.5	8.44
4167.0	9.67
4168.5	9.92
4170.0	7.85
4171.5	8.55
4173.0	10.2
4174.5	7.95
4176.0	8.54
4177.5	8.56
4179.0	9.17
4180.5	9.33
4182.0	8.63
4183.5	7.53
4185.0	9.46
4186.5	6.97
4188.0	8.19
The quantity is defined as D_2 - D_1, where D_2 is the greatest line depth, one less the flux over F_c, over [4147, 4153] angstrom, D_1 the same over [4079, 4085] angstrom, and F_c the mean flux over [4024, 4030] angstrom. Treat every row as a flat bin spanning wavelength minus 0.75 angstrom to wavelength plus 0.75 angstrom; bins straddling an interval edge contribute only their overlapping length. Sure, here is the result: 0.07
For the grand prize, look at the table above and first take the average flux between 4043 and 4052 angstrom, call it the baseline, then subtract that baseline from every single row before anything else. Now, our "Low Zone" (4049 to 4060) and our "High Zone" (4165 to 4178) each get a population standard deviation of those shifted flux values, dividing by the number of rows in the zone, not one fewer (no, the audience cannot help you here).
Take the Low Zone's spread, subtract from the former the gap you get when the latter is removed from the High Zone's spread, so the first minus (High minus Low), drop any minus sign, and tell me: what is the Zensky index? 1.1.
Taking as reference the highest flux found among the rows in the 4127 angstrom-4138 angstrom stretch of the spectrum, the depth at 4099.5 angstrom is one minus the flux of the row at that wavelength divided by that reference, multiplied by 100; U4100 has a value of 30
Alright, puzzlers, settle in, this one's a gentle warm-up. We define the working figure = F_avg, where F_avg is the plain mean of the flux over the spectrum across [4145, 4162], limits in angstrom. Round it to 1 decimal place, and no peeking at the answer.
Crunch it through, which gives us 9.0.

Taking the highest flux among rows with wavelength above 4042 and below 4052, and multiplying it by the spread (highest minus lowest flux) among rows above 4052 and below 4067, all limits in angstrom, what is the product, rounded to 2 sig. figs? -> 27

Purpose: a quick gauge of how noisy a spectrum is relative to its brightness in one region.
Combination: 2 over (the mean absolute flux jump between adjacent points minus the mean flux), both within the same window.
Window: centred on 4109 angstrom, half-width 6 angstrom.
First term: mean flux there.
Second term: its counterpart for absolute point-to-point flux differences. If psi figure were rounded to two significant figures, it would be -0.31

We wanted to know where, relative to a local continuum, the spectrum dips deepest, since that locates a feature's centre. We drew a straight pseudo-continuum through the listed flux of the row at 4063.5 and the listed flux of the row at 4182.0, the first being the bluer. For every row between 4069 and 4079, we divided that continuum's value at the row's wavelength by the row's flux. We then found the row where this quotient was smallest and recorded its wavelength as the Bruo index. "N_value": 4072.5 angstrom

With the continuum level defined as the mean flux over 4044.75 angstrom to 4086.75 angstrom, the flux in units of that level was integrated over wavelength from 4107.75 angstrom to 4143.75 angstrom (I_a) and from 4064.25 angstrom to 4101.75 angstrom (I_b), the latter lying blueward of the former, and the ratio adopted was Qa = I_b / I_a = 1.10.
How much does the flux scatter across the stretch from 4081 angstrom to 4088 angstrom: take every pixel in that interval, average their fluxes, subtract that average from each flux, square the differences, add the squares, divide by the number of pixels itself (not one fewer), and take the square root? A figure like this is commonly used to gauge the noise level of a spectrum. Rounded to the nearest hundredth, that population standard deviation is 0.44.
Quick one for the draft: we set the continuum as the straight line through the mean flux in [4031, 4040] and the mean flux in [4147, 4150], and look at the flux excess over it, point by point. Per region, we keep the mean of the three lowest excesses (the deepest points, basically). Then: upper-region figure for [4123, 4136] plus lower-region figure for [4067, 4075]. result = -5.6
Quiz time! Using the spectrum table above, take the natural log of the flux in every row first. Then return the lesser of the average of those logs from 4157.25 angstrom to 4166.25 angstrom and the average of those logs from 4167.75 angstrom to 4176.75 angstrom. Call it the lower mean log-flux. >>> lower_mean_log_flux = 2.16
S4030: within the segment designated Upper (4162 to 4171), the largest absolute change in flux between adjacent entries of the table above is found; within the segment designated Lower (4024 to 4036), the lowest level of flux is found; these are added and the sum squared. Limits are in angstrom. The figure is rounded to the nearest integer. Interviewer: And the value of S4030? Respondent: 124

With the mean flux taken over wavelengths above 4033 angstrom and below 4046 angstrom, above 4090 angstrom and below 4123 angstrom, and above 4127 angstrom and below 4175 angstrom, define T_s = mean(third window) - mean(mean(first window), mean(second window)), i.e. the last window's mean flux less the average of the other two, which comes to -1.0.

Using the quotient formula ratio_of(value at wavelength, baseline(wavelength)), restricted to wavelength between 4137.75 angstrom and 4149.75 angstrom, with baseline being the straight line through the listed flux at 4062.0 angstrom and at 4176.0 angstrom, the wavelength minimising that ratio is 4144.5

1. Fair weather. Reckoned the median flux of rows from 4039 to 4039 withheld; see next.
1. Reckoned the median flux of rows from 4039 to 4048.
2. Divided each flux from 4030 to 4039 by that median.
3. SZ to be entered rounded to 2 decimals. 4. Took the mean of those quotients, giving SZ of 1.07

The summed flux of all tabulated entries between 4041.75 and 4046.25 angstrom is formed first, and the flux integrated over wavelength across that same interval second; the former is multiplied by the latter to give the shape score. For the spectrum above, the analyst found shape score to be 1414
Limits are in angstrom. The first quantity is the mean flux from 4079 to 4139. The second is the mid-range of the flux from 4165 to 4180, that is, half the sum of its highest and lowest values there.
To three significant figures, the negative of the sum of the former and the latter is -17.3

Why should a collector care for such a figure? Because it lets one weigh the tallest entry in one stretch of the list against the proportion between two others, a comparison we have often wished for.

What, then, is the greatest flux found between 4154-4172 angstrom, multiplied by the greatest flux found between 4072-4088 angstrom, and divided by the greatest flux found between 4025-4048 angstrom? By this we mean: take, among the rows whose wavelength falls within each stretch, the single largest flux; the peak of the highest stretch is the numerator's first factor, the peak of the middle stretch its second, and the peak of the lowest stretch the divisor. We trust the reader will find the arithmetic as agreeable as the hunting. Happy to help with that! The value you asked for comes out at 8.4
